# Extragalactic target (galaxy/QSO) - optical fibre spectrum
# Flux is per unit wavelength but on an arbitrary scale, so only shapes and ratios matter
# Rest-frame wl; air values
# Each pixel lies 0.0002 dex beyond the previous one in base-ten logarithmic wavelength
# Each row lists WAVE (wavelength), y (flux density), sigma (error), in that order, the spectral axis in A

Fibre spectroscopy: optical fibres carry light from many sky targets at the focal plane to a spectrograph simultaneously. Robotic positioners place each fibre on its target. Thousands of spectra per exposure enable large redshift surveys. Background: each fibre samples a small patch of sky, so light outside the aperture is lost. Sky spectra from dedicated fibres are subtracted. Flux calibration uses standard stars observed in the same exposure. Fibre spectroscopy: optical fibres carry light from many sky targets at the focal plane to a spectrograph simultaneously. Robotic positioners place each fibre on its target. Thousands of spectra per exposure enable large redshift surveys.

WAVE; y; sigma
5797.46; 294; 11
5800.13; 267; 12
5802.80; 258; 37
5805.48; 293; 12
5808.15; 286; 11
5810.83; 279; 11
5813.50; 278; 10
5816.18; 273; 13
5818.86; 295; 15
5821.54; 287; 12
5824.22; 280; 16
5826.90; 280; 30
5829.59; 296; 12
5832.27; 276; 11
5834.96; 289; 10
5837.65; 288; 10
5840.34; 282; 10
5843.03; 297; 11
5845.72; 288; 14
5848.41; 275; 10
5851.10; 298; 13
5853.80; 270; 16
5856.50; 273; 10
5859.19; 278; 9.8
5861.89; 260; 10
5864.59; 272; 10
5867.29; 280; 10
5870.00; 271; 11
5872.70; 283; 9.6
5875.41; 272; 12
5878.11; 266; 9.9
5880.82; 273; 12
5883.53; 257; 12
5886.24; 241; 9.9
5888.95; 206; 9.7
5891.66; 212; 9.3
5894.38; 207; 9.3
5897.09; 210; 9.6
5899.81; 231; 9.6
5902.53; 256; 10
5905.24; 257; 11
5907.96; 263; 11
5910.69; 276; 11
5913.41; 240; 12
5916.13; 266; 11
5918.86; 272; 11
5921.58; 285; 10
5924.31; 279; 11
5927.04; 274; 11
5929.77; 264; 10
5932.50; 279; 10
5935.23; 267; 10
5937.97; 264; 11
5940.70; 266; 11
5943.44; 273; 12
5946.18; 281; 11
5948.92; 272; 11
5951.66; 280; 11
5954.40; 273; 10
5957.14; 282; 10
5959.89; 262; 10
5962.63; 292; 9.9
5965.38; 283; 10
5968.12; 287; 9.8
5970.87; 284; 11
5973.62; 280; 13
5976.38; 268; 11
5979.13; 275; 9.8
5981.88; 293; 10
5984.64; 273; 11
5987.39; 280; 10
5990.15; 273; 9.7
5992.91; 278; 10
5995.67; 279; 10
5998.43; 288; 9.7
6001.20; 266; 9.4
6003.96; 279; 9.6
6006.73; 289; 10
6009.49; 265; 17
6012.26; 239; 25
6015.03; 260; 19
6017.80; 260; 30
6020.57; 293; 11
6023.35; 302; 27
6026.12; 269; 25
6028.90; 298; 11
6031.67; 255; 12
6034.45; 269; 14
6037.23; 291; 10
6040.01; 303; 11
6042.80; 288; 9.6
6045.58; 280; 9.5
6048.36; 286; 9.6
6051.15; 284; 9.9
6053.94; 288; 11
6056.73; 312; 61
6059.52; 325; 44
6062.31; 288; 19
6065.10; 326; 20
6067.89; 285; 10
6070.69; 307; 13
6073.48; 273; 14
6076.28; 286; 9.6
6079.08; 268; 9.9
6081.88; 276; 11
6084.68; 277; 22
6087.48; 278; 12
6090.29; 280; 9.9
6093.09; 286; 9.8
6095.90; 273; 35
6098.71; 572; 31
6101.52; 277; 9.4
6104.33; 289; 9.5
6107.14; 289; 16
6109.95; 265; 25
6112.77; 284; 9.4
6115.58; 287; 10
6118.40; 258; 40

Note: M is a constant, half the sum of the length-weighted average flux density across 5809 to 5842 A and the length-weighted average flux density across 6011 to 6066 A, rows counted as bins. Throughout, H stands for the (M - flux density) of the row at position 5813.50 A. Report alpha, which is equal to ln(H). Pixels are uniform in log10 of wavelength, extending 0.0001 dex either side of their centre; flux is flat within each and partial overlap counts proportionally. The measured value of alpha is 1.9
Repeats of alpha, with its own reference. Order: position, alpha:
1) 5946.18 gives 1.3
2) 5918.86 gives 2.5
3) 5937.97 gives 3.0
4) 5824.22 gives 1.5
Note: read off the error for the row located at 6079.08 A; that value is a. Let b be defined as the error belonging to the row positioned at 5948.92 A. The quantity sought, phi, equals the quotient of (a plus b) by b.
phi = 1.9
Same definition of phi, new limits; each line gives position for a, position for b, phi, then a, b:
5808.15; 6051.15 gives 2.1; 11.0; 9.9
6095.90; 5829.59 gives 3.9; 35.0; 12.0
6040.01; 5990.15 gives 2.1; 11.0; 9.7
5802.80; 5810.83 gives 4.4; 37.0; 11.0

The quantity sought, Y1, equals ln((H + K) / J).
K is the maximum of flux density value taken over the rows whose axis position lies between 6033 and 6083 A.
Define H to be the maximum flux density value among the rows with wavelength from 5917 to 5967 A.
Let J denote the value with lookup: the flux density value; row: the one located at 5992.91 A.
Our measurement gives 0.80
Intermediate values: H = 292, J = 278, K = 326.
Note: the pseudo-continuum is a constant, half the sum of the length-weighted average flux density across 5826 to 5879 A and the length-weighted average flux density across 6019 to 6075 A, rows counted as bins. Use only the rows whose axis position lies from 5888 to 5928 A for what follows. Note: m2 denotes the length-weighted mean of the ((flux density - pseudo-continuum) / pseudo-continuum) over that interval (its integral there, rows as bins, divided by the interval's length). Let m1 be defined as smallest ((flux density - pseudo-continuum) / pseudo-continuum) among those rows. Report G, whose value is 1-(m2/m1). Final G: 0.54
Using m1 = -0.278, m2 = -0.127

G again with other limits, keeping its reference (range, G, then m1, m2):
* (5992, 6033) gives 0.77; -0.163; -0.038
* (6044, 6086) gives 1.31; -0.061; 0.019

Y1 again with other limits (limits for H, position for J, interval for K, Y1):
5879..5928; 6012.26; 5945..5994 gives 0.88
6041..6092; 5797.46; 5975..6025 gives 0.76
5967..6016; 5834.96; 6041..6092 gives 0.76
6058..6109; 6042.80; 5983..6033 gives 1.11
